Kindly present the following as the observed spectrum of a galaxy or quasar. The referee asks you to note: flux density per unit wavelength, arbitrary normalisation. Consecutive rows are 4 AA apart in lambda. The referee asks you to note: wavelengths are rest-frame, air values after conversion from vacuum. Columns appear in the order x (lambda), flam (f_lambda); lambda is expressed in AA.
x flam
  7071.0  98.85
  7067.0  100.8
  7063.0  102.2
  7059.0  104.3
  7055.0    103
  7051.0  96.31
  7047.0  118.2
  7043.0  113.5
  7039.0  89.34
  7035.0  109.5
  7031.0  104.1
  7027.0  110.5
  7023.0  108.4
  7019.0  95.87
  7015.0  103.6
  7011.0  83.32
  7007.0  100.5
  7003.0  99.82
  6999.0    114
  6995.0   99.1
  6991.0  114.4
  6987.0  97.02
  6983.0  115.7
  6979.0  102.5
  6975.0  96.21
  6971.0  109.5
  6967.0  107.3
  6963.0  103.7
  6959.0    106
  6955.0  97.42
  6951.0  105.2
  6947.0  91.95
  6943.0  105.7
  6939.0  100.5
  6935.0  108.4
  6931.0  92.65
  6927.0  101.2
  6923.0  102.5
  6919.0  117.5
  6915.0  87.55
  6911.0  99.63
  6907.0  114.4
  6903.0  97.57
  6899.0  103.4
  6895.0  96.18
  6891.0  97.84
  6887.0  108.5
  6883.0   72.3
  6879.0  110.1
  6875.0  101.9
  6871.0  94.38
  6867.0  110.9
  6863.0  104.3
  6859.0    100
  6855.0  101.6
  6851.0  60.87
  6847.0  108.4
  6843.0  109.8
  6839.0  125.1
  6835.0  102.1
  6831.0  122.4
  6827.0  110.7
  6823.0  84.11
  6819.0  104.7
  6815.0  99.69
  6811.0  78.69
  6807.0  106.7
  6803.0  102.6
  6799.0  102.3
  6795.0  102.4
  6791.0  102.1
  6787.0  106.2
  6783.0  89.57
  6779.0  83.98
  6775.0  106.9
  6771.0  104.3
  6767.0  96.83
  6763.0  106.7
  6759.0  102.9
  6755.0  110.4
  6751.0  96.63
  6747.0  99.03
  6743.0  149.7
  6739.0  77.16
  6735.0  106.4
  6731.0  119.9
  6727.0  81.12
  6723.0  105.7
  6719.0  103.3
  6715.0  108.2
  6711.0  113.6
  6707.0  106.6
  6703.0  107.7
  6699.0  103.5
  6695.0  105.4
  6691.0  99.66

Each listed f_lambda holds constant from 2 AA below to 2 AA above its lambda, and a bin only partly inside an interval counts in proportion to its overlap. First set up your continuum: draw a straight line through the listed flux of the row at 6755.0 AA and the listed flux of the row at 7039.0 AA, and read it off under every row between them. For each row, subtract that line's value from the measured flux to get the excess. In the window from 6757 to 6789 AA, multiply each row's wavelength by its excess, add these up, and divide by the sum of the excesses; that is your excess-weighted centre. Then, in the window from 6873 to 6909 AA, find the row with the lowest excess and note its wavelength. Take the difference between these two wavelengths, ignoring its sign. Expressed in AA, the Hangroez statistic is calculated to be 108.0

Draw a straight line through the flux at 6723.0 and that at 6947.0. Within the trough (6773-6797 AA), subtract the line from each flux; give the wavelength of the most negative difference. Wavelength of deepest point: 6779.0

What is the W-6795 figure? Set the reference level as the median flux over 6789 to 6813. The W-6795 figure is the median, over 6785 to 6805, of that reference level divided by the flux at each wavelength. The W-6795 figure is 1.00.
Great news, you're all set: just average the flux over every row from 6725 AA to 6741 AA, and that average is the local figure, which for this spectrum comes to 96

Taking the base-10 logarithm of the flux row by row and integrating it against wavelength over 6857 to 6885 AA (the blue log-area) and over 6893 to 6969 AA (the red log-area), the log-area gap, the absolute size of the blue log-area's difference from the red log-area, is 97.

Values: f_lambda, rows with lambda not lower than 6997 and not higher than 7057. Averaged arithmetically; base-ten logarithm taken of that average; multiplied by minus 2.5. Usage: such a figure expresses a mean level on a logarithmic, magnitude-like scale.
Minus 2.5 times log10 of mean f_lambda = -5.04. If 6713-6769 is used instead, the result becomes -5.05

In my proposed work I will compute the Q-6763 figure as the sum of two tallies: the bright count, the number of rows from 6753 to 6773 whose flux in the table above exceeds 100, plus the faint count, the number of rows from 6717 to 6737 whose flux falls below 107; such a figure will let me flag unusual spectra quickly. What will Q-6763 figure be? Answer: 8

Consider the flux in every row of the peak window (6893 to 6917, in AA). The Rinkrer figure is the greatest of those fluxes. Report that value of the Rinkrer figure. 114.4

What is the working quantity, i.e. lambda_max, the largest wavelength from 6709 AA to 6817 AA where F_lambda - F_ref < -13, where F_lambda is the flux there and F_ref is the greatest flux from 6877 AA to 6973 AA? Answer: 6815.0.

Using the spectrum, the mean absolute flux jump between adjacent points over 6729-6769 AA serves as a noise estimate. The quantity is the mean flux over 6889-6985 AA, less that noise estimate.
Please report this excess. 79.9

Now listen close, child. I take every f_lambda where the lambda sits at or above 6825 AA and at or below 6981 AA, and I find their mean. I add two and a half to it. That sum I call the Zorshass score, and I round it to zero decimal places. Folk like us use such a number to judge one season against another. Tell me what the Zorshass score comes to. 105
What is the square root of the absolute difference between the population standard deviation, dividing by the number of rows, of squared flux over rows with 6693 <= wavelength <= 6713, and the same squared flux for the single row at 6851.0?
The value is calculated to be 54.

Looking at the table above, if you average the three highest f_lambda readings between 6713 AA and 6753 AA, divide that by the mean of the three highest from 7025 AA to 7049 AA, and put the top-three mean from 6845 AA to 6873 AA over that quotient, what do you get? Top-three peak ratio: 98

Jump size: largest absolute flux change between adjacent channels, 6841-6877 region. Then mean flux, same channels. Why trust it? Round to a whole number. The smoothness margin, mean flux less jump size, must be 52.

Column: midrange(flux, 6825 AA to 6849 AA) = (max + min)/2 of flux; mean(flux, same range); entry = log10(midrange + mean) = 2.36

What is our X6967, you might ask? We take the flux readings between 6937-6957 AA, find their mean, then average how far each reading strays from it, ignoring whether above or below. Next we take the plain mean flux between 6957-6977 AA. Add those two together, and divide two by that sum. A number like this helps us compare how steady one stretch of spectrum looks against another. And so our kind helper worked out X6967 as 0.0184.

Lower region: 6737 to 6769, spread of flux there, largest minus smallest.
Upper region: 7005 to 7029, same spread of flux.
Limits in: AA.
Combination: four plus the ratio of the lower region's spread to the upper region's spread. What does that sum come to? 6.7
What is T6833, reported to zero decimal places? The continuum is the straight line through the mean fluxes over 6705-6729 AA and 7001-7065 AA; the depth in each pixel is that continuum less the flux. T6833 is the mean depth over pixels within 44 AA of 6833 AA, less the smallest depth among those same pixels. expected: 23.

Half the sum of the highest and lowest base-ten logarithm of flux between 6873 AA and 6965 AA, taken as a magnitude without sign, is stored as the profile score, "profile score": 1.965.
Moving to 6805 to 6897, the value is 1.941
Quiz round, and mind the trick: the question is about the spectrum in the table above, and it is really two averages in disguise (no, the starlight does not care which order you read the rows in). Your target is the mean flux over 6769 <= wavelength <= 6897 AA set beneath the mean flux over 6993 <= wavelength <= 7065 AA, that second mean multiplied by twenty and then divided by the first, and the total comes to 20.5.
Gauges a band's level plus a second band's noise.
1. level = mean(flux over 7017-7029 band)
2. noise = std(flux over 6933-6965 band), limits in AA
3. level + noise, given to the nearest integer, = 110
